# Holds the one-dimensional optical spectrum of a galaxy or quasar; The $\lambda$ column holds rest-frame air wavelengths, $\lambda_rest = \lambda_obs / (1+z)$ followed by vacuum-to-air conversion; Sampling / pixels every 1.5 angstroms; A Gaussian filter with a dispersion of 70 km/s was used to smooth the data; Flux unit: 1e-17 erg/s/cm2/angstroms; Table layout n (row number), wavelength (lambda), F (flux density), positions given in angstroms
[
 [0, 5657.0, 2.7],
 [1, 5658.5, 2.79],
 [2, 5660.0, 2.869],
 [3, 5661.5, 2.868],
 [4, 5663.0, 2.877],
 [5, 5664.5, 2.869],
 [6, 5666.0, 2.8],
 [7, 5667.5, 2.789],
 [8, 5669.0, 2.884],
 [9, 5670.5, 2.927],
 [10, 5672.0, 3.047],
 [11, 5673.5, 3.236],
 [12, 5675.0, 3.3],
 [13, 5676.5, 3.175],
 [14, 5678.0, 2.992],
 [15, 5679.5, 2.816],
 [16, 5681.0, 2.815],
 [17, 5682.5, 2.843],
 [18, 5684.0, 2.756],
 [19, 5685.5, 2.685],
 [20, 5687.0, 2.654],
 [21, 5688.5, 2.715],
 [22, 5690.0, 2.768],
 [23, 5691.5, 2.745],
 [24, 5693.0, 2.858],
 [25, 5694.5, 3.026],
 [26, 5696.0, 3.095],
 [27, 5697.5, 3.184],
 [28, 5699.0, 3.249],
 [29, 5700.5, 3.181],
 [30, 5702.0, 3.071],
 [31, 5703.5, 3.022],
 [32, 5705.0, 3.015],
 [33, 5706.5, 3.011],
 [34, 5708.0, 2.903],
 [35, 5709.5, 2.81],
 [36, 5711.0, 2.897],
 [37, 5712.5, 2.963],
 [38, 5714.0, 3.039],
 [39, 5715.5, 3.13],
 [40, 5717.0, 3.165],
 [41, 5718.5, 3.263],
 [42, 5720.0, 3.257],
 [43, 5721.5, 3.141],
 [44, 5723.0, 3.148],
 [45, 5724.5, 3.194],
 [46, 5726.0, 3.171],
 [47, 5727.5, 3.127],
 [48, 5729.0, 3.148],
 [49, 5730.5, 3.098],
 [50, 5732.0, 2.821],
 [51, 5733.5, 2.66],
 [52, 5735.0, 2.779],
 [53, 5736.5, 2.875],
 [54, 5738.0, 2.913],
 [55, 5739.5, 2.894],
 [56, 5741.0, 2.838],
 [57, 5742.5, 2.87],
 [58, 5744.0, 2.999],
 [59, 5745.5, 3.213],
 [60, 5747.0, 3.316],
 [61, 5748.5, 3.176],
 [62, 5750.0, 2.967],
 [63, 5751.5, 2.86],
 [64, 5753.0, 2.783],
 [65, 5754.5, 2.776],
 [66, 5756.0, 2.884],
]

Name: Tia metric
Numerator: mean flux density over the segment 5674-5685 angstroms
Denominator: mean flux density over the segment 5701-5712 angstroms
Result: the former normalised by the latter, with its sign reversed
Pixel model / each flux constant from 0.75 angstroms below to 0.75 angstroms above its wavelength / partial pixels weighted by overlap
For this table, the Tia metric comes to -1.00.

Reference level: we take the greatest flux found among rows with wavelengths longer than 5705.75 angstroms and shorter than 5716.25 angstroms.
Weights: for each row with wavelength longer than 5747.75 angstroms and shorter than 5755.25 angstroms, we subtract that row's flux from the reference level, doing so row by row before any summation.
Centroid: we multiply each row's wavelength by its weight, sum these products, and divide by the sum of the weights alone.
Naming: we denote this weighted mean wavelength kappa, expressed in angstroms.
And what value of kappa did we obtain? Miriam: 5752.9 angstroms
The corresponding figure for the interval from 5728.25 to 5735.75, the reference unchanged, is 5733.5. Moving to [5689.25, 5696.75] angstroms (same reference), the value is 5691.8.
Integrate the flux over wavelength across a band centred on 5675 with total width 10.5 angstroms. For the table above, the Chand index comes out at 32.2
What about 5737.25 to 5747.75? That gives 31.6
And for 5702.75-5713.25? 30.9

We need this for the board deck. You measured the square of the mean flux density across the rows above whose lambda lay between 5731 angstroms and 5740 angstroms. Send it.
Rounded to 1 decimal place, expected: 8.0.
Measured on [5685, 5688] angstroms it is 7.1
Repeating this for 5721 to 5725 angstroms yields 10.0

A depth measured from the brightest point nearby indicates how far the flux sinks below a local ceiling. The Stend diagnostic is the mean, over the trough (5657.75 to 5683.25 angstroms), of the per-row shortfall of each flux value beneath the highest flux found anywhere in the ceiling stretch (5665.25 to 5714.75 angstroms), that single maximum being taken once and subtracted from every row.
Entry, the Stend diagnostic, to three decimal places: 0.365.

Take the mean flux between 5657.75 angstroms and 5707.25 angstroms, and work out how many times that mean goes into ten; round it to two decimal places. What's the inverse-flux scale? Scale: 3.40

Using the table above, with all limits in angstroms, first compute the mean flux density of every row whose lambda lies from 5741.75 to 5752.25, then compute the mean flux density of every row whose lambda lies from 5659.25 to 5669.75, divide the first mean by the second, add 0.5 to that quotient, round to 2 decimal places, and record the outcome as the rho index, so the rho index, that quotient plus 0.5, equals 1.57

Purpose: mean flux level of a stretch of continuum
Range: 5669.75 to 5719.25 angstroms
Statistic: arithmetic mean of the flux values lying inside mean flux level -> 2.98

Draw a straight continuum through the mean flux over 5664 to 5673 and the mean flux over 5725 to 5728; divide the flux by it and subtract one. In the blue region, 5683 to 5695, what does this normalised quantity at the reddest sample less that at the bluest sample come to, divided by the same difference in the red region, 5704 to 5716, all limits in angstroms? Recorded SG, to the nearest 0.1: 3.4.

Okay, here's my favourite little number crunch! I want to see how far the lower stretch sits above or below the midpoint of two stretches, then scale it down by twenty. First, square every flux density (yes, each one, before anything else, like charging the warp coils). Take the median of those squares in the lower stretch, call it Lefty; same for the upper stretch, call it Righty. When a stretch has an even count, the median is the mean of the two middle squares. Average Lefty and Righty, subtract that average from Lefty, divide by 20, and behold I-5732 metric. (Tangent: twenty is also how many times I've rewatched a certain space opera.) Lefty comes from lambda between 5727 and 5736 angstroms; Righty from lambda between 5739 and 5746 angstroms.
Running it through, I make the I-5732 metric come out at 0.01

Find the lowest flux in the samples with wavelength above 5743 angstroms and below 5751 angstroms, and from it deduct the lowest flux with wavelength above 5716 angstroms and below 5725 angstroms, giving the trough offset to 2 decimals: -0.17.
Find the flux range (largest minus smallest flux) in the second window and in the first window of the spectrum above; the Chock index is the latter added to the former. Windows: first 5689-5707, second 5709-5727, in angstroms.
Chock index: 0.96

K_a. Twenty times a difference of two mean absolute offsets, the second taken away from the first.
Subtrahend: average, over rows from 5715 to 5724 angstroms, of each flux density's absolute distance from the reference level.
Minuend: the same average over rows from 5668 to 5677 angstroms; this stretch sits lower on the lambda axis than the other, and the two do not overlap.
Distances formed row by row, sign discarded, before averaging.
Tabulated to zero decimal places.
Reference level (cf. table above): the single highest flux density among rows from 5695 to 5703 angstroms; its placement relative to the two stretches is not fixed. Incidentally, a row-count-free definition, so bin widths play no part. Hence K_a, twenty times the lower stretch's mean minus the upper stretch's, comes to 2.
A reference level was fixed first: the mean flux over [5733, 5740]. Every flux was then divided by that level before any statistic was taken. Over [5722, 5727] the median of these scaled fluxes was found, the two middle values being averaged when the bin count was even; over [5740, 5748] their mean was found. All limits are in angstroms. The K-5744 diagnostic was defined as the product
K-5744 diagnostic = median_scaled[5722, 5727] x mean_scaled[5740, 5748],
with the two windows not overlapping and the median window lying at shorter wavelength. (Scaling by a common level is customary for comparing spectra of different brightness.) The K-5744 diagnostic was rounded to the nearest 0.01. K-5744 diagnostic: 1.21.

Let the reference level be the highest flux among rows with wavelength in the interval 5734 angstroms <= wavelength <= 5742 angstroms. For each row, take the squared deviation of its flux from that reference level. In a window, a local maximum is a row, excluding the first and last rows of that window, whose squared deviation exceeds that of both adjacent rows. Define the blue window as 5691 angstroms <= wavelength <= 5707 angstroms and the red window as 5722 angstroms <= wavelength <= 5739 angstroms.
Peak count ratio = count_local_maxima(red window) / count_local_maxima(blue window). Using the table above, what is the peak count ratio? 3.0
